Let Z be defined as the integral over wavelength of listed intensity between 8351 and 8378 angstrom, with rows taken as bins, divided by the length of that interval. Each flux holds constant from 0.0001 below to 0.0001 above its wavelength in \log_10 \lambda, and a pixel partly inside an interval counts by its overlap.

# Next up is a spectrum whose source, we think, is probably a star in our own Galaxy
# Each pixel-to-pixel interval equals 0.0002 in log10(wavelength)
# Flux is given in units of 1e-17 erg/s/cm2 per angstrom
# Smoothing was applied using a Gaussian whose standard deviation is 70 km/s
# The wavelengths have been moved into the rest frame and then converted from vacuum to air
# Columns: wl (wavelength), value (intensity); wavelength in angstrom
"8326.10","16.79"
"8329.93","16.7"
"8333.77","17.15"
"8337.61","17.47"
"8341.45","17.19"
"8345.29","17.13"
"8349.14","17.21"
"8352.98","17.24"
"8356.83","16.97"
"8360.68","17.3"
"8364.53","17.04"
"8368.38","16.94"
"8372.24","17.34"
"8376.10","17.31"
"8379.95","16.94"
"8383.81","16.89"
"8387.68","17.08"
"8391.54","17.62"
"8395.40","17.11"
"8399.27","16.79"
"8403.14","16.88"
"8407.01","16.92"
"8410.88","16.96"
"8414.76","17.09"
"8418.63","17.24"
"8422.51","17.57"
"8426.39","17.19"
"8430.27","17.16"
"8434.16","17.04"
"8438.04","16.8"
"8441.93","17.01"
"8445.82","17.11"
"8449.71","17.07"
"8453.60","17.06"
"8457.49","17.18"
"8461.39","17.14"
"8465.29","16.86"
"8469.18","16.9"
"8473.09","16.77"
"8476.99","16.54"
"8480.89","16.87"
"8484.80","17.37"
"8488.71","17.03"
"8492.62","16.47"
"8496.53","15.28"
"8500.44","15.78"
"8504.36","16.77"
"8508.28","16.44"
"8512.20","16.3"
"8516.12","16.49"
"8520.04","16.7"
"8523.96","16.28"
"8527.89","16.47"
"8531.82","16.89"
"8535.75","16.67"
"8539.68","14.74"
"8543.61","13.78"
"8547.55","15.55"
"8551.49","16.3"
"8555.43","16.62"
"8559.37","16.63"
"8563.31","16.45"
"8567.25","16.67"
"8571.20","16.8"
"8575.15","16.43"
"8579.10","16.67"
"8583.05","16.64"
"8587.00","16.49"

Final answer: 17.2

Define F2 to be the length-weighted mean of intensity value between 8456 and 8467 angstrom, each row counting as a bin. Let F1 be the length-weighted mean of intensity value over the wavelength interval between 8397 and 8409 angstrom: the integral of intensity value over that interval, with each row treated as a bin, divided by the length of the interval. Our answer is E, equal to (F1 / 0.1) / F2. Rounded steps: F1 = 16.9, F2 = 17.0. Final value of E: 9.9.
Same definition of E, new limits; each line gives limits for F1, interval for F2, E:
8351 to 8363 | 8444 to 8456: 10.0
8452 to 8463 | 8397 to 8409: 10.2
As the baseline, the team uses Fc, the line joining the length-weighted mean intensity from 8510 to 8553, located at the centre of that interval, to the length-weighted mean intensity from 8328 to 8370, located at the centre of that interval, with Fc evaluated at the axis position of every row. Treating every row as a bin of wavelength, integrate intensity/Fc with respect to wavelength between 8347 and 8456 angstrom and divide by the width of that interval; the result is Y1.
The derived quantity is 1.018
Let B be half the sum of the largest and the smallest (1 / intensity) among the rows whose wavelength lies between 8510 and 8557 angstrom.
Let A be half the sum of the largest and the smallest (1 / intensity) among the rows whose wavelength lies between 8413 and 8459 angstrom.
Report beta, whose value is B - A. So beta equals 0.008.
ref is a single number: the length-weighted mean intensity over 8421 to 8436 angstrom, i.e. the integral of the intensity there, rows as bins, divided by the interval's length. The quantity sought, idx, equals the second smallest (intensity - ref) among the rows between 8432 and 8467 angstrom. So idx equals -0.4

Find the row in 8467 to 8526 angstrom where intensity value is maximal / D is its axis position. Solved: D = 8484.80 angstrom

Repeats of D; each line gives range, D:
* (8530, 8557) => 8531.82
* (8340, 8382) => 8372.24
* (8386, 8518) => 8391.54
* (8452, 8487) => 8484.80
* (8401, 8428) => 8422.51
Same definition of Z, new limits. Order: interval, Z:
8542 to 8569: 16.0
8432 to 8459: 17.0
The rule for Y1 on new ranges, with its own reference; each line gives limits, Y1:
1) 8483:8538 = 1.021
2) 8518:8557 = 1.001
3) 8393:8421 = 1.015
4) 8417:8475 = 1.032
